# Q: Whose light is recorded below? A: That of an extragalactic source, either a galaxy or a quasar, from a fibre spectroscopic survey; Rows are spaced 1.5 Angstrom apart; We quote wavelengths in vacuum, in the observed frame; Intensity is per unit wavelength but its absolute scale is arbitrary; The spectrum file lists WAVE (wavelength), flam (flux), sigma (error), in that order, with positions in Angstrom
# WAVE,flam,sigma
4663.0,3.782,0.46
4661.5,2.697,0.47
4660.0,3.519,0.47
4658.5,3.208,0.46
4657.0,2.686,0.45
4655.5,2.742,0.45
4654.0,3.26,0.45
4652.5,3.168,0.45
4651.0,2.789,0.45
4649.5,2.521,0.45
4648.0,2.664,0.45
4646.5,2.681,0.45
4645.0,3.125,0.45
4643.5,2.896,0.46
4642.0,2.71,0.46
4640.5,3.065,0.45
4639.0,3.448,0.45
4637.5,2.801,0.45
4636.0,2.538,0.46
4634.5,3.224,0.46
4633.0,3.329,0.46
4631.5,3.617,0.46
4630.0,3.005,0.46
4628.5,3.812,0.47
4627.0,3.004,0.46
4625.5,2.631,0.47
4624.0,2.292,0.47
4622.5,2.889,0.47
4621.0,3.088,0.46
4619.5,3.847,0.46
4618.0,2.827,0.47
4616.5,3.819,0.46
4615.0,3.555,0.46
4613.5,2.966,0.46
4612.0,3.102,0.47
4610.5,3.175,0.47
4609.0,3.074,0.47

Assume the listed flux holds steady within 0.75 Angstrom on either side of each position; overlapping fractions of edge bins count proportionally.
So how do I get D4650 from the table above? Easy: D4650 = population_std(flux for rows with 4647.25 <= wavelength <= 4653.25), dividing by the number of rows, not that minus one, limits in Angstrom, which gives 0.24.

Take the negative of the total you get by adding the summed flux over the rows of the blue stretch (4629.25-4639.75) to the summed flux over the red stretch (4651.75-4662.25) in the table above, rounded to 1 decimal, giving -43.2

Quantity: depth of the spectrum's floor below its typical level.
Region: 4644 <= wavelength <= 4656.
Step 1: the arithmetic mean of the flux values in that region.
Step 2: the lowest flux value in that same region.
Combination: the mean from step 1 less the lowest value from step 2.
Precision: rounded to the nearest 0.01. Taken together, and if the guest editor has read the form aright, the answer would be 0.35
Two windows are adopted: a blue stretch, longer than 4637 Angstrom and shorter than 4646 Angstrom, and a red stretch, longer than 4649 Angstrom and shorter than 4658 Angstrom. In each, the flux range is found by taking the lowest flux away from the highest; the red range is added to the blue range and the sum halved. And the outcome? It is 0.74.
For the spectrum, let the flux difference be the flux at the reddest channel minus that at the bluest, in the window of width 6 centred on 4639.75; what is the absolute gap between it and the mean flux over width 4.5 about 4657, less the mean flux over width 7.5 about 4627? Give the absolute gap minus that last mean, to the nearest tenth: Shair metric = 0.0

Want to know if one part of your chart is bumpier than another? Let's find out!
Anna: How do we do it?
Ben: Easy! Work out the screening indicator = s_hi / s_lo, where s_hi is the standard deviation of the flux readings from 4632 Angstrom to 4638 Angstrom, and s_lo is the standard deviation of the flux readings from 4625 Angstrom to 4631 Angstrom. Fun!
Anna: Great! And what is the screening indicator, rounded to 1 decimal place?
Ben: 0.7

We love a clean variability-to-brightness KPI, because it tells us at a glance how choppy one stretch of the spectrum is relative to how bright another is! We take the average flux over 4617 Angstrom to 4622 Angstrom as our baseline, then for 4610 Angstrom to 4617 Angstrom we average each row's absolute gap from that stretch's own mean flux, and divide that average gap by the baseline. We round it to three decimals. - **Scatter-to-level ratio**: 0.089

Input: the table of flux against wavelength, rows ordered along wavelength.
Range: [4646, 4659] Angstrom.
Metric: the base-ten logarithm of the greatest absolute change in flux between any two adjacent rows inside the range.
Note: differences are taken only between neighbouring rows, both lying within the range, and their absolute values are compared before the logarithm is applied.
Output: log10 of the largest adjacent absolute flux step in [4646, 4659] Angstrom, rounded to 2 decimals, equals -0.28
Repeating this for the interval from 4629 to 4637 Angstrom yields -0.16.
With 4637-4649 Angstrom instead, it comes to -0.19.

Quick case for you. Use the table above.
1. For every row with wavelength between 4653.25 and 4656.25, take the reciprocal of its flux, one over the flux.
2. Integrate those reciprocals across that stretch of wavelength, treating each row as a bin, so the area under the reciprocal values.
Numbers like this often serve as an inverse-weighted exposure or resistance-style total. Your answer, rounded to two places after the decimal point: 1.01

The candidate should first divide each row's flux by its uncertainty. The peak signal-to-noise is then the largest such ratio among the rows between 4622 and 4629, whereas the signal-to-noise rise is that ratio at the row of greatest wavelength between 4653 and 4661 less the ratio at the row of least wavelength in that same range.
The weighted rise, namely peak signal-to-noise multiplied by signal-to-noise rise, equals 2.0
